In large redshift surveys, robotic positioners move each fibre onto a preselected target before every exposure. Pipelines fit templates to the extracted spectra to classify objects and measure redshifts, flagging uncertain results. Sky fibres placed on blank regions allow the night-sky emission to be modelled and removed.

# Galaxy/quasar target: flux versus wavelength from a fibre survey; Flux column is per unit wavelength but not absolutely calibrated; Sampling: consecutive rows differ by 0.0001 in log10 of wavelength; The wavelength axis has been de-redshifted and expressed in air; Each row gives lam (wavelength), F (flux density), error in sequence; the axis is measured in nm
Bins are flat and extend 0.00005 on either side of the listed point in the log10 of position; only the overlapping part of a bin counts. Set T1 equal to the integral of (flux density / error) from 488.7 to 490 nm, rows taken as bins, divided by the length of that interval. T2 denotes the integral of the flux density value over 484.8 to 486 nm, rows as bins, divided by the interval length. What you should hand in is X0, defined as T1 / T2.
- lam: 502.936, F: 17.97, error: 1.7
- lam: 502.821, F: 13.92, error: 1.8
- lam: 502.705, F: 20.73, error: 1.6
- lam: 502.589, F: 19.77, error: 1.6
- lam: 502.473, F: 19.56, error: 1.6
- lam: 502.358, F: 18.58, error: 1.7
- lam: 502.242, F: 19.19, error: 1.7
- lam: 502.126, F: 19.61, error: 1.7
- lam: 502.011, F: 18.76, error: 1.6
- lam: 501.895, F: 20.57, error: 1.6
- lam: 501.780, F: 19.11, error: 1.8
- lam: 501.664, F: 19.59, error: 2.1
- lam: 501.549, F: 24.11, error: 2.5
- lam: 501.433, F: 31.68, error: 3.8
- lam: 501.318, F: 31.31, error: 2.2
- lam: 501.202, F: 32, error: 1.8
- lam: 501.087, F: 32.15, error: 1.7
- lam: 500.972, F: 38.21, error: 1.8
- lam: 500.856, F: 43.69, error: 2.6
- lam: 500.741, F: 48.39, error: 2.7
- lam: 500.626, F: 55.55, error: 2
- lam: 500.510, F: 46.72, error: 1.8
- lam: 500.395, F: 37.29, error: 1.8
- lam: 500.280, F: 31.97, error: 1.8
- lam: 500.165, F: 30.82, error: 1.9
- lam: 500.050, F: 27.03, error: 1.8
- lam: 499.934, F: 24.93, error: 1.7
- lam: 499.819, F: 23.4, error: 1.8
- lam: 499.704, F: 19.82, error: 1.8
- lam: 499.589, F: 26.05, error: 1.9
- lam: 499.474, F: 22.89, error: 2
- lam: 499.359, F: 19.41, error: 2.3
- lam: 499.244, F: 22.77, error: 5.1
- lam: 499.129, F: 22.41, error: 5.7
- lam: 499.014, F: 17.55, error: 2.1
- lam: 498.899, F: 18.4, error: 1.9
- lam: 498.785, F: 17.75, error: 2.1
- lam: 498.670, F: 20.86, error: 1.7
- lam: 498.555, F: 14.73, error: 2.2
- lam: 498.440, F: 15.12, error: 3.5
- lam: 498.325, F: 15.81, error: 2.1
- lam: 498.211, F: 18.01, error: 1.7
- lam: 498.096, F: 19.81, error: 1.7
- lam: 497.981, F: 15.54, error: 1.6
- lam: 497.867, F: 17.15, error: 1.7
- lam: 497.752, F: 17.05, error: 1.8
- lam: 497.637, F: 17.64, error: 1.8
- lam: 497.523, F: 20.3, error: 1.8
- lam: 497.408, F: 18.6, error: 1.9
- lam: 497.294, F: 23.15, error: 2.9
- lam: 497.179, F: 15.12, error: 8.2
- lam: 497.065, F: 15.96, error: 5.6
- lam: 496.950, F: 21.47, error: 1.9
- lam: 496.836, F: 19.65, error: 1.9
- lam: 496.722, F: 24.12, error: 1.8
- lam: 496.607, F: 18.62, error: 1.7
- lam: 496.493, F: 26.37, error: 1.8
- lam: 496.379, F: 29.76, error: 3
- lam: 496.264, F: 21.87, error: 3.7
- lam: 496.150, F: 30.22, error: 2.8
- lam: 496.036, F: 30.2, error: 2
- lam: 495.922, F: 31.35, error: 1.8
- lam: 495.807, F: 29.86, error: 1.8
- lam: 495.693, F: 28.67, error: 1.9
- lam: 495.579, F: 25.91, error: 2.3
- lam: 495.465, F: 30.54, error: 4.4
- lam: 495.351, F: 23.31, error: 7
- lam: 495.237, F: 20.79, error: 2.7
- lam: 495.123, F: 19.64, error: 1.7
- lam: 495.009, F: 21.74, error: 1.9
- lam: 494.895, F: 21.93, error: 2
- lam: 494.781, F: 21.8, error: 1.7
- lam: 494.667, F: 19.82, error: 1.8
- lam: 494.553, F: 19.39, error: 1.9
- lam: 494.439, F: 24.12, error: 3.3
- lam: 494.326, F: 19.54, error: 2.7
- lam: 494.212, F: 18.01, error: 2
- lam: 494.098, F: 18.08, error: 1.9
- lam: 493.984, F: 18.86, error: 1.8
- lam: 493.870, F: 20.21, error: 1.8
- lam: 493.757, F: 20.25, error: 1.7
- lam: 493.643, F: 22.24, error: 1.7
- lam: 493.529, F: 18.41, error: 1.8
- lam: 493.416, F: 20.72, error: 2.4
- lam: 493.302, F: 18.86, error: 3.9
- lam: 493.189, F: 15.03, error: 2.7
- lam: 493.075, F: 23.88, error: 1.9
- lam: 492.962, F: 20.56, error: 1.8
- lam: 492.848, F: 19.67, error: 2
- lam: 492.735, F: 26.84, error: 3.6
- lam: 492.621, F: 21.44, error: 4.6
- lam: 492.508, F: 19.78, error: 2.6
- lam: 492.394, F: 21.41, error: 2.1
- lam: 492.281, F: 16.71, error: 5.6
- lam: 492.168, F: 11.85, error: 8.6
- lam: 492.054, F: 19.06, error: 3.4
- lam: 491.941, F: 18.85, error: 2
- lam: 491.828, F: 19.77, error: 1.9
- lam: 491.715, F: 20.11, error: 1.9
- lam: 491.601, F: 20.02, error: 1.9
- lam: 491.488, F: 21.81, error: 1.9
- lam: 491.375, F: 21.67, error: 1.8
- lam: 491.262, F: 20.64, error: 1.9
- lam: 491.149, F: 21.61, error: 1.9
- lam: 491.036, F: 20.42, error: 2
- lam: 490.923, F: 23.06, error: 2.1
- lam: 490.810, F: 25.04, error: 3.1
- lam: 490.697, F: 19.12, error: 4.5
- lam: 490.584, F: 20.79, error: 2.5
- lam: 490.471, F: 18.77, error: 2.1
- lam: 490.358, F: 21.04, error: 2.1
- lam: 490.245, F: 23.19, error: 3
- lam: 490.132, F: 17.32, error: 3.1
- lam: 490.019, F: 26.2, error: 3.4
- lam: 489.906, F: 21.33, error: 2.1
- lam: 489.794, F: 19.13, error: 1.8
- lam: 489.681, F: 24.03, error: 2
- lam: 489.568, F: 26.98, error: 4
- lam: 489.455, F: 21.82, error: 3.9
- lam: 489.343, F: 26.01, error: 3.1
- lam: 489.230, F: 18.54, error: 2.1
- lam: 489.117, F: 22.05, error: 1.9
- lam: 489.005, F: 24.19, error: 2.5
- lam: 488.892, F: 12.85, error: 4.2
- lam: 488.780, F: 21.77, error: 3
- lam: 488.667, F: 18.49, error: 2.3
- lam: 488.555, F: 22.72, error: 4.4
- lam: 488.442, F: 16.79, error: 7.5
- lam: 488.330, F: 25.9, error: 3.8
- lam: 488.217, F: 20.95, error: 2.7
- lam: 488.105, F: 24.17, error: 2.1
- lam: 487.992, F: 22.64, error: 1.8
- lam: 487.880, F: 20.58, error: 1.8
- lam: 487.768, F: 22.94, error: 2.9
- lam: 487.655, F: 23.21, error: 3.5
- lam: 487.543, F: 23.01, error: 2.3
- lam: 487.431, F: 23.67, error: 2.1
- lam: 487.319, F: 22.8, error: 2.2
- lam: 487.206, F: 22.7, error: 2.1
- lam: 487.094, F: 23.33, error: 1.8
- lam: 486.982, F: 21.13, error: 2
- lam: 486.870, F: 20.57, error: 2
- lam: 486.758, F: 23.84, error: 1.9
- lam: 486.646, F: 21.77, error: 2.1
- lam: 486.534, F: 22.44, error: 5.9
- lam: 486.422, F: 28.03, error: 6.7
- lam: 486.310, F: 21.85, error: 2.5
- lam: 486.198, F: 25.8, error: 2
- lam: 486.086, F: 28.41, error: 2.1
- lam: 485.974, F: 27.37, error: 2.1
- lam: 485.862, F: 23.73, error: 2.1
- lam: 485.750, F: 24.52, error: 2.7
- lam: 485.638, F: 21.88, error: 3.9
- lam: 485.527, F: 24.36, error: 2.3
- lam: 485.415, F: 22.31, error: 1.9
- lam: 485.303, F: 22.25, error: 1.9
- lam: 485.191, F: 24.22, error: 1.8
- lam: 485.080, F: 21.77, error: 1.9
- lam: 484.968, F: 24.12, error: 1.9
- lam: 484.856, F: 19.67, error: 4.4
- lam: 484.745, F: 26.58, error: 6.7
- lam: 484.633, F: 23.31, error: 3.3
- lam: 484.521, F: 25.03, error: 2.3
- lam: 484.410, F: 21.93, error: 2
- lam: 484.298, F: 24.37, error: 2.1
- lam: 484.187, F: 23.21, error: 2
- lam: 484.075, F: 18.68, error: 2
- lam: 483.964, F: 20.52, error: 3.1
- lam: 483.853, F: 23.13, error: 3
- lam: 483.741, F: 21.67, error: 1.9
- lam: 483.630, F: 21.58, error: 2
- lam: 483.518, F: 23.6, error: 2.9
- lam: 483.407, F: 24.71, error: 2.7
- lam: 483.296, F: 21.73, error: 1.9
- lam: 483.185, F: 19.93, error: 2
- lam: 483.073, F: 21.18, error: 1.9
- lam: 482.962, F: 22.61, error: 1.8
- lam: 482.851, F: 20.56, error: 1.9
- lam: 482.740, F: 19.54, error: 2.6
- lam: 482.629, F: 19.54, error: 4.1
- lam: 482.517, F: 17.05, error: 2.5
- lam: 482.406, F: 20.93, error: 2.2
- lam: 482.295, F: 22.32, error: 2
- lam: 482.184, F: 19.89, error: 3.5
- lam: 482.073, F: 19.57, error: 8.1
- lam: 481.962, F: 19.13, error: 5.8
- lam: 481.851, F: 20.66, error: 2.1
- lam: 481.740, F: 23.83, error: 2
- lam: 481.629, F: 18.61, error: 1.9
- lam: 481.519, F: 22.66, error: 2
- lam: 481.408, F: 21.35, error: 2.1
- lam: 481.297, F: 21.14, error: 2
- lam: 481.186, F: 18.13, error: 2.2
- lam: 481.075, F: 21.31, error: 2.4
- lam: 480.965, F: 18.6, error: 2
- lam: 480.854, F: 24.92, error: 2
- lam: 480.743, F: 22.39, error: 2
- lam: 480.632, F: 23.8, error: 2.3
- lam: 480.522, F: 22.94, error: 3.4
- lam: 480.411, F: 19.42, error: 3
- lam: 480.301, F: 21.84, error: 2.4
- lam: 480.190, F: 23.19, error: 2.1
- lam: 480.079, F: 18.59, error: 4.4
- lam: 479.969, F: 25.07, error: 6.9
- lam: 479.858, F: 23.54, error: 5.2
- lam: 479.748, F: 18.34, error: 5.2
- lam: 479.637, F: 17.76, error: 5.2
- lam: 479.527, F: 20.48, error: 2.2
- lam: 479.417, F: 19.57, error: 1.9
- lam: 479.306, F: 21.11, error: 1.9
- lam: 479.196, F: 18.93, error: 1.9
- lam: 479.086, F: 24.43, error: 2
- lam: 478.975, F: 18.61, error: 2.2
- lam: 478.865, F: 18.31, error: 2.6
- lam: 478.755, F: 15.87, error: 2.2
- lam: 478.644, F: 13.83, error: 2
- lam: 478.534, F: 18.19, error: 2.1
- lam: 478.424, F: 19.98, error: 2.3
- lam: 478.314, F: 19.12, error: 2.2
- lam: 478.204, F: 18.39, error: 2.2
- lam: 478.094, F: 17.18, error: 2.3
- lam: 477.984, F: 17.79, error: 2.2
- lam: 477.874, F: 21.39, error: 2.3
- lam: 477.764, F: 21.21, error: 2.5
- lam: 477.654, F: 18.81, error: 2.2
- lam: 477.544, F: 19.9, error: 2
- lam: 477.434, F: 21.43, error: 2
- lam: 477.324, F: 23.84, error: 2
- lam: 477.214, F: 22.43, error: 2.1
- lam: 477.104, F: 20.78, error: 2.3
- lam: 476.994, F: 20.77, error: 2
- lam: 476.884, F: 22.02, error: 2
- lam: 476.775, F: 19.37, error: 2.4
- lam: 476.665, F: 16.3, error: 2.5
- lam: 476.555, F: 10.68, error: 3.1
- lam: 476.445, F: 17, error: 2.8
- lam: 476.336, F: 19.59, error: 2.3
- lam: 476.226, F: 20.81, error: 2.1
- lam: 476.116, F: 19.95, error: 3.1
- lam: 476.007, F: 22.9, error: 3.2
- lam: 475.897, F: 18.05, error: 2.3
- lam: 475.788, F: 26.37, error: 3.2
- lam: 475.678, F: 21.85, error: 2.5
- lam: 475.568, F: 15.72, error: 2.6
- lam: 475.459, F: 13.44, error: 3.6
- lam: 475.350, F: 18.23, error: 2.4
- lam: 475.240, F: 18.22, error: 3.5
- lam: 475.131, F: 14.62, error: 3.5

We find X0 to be 0.367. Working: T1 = 8.5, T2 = 23.2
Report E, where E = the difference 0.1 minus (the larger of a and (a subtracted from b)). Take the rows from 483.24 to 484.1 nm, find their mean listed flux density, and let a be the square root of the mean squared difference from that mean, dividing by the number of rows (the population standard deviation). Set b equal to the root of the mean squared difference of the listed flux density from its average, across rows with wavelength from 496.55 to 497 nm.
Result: -1.7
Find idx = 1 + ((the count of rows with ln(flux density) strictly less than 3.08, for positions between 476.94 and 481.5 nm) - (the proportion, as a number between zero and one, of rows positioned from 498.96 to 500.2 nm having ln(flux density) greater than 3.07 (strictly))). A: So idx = 30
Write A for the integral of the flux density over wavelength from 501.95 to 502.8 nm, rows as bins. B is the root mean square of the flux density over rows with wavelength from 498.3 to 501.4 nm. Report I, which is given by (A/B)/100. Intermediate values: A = 16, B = 30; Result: 0.005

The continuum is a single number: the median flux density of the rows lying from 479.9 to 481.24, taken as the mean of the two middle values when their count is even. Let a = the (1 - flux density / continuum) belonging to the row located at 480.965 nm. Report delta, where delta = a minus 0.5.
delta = -0.34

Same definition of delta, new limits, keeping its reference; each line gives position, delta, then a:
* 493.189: -0.18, 0.32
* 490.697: -0.36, 0.14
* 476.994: -0.44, 0.06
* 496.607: -0.34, 0.16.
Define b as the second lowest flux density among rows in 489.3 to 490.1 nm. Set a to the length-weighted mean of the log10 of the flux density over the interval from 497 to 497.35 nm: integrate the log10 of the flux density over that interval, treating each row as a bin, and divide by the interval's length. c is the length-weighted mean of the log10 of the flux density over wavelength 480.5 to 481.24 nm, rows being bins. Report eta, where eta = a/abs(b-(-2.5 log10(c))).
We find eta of 0.0577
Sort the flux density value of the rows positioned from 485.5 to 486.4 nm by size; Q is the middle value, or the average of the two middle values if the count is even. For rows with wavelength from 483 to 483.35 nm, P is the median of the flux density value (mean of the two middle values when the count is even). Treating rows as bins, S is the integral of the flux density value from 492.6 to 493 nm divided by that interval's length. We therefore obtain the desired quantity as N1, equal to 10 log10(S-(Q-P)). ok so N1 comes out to 12.8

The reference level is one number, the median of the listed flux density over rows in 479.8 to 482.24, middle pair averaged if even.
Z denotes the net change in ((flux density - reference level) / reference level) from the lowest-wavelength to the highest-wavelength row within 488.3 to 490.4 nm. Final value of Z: -0.2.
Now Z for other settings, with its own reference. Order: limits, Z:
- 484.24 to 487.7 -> -0.1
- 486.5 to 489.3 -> -0.2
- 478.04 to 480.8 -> 0.2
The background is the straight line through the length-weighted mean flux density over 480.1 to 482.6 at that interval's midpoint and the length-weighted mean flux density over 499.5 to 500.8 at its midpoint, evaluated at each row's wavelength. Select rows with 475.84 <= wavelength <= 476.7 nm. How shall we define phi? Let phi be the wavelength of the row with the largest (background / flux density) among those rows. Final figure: 476.555 nm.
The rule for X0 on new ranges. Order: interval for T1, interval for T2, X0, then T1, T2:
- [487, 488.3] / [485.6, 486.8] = 0.417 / 10.2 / 24.5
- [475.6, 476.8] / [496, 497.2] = 0.316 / 7.3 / 23.2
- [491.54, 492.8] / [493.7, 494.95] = 0.366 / 7.4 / 20.2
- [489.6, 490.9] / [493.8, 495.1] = 0.420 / 8.5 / 20.3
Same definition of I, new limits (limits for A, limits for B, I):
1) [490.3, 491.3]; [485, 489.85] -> 0.009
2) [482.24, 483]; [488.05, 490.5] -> 0.007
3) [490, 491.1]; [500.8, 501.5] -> 0.007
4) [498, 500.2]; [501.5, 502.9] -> 0.023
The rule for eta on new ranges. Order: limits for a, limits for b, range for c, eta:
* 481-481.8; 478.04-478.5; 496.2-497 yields 0.0705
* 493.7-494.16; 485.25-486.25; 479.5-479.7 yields 0.0571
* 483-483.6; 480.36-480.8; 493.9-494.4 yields 0.0594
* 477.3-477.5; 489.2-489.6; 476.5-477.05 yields 0.0611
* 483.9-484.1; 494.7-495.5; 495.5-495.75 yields 0.0615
